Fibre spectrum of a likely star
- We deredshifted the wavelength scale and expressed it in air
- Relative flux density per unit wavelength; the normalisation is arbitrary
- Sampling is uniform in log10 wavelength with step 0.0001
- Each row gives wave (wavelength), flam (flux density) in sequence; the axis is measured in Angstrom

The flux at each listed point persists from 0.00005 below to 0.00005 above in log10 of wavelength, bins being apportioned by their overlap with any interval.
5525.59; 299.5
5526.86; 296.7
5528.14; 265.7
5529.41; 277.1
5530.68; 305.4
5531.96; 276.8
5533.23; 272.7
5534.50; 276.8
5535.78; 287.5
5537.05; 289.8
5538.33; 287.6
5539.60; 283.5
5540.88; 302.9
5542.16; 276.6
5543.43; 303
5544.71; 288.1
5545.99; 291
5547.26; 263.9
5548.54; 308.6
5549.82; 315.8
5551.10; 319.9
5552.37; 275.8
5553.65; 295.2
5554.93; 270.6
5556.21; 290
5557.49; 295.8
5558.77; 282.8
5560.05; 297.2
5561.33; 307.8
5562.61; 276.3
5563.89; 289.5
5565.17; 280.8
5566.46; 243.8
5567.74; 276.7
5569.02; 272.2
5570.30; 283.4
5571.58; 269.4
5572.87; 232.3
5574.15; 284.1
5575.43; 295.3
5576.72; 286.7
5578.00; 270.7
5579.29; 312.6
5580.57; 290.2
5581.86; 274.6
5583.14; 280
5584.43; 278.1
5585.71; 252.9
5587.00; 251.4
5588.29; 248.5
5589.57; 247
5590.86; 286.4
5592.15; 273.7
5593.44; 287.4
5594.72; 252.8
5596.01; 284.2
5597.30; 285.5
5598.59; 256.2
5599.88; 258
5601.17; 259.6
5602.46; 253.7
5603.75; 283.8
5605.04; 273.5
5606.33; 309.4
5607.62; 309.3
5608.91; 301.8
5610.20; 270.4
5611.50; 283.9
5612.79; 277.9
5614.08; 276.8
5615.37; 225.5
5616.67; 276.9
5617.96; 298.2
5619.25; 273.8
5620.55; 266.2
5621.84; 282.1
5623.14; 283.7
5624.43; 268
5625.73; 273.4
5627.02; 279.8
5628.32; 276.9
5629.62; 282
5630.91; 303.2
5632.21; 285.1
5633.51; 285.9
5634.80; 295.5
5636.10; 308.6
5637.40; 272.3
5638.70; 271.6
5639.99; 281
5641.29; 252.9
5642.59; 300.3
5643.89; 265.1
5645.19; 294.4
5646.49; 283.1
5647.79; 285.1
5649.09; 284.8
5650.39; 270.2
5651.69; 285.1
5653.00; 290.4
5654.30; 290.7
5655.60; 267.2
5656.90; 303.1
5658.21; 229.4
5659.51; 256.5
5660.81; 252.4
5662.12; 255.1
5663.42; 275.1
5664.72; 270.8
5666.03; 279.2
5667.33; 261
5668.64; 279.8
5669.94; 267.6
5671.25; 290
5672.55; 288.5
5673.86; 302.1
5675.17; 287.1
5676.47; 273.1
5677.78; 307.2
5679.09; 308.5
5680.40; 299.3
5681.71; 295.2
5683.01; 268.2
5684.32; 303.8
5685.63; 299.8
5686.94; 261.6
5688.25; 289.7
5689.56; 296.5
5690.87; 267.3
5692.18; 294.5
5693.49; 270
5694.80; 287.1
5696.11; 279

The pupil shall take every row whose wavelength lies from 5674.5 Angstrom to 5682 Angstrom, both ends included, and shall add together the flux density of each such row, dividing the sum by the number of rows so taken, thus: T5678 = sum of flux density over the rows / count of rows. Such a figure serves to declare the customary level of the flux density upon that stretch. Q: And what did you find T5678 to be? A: 295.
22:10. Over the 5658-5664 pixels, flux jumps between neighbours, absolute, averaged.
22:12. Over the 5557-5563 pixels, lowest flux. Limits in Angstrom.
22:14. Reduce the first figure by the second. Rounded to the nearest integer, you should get -263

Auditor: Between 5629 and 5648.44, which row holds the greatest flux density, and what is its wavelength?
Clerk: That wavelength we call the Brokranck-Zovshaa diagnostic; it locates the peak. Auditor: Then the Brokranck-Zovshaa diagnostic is 5636.10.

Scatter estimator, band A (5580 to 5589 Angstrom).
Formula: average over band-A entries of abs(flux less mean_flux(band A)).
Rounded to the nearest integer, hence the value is 15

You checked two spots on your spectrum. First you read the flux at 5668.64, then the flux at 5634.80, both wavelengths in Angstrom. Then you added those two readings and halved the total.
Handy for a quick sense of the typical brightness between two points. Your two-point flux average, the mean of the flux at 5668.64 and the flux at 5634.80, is 288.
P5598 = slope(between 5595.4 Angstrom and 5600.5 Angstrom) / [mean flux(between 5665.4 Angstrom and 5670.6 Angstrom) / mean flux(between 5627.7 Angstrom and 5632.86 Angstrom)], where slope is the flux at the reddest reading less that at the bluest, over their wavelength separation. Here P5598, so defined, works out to -7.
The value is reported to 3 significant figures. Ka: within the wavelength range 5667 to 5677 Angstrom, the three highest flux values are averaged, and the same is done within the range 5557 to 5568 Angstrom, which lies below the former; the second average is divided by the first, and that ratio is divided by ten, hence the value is 0.102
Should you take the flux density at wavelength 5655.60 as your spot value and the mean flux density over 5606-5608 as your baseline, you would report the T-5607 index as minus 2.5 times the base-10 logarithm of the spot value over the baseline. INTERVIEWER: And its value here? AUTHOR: 0.16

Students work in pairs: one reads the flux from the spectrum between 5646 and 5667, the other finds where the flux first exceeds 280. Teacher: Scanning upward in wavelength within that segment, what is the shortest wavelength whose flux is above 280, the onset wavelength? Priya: 5646.49 Angstrom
